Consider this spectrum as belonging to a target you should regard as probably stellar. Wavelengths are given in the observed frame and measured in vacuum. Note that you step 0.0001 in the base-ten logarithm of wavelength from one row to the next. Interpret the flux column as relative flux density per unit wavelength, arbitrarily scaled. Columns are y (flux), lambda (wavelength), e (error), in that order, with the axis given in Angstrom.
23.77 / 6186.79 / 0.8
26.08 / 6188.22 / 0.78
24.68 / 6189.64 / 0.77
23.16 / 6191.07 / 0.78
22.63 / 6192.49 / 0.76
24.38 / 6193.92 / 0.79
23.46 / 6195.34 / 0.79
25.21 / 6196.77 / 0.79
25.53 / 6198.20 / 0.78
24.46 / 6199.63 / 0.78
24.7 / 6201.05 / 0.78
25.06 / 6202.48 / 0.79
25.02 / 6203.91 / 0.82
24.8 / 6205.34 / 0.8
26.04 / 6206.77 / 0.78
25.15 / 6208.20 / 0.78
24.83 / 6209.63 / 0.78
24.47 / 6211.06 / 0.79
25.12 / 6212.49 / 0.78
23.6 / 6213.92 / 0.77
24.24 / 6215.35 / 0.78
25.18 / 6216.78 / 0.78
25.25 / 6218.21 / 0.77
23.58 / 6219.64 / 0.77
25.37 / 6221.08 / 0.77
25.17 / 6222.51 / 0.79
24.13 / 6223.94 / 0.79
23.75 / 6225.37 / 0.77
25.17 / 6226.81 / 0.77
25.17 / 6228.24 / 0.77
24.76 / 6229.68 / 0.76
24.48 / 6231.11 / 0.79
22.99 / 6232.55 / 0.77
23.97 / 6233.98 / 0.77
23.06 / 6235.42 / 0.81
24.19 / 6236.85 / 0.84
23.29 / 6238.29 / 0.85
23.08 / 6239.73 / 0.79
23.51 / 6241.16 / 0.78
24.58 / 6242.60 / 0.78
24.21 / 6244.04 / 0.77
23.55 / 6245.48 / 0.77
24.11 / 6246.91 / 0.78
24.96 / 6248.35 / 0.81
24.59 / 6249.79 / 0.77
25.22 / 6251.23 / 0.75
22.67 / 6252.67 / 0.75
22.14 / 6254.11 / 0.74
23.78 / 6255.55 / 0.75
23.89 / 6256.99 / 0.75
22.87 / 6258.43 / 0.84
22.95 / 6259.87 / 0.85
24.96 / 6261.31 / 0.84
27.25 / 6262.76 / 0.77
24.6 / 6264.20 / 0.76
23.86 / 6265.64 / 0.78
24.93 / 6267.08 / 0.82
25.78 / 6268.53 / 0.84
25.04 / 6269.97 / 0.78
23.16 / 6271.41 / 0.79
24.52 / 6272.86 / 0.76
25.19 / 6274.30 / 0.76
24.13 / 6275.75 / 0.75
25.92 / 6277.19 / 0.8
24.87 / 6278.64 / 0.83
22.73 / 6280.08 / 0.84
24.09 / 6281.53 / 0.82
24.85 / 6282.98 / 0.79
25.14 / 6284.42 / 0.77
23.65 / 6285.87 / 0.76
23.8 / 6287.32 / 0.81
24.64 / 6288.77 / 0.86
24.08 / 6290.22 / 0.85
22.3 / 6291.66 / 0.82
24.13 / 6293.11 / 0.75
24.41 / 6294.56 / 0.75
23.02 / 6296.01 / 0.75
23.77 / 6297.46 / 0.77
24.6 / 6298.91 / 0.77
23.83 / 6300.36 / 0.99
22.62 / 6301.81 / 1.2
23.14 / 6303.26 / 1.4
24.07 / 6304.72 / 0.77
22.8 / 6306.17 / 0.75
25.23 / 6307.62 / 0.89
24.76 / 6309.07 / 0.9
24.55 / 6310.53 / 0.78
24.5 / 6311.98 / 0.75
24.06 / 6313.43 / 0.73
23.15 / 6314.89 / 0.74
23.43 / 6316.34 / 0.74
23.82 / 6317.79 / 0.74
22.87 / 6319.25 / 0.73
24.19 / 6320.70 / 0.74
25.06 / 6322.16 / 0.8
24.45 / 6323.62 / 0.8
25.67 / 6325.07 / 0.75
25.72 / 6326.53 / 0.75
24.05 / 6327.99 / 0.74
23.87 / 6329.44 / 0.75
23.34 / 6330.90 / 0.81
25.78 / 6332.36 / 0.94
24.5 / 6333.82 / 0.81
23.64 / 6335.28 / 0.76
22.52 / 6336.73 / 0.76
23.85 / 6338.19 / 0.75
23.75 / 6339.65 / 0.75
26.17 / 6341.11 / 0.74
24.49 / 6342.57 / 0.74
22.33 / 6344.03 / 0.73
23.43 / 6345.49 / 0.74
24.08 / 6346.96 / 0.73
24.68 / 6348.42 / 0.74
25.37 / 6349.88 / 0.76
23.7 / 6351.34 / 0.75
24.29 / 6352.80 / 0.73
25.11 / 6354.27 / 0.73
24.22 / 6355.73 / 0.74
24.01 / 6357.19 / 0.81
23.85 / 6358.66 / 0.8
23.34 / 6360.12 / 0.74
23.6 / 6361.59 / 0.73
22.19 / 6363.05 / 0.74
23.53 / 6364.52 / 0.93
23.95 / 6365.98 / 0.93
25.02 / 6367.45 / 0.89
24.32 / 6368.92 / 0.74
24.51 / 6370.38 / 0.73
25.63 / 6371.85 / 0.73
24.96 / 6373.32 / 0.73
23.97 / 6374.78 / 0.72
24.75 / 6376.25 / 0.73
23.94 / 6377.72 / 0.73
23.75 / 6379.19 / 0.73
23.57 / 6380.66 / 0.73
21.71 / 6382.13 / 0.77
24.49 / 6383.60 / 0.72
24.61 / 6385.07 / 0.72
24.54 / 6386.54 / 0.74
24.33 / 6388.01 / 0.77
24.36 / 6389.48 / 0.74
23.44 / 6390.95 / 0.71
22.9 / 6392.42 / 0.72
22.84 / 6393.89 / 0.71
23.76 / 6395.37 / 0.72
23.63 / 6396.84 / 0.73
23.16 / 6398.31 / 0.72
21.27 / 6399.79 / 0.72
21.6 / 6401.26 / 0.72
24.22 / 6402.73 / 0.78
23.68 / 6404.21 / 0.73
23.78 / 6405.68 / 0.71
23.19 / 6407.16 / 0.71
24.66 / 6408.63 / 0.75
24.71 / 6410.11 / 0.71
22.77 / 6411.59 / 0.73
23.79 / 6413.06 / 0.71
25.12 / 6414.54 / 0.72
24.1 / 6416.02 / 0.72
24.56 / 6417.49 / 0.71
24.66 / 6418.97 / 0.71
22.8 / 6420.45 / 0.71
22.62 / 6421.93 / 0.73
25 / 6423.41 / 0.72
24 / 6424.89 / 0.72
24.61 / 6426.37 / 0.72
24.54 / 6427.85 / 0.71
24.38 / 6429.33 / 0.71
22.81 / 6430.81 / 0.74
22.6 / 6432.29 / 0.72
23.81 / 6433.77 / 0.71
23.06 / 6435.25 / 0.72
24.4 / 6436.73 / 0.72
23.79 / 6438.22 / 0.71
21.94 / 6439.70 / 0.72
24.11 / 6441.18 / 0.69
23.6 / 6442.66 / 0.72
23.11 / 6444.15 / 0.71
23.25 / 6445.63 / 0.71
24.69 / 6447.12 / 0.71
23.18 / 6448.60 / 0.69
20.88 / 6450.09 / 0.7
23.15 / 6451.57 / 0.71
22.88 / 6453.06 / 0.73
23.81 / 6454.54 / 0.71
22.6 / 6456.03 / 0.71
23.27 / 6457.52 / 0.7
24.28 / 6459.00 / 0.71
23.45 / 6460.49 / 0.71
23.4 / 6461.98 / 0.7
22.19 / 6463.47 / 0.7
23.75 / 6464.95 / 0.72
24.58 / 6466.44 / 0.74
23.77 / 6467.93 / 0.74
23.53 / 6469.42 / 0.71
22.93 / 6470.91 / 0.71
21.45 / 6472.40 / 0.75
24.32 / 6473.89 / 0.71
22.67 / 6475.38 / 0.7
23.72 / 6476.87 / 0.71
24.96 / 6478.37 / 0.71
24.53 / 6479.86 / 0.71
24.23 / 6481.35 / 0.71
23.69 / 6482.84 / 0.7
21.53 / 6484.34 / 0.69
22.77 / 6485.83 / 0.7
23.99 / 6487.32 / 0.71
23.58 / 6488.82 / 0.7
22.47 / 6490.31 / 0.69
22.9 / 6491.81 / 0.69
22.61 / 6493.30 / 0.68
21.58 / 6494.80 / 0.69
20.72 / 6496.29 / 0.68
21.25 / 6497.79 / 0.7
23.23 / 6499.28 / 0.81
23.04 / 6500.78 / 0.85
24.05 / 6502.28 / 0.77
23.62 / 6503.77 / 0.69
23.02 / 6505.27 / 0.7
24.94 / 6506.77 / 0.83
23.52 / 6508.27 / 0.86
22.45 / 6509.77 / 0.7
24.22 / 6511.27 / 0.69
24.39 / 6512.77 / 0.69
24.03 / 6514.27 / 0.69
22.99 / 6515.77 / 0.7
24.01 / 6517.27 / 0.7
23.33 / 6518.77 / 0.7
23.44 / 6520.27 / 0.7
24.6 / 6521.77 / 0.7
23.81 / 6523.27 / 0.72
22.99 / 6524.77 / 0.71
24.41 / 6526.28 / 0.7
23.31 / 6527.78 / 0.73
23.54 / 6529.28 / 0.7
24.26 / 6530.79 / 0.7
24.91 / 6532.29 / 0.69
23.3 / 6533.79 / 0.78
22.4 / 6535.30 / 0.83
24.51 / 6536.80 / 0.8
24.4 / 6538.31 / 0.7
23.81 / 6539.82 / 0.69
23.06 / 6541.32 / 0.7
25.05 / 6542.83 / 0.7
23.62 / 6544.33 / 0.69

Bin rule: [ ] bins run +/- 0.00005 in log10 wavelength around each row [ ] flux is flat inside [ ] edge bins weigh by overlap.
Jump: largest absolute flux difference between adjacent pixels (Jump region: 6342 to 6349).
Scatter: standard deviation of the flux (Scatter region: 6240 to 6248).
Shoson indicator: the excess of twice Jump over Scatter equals 3.9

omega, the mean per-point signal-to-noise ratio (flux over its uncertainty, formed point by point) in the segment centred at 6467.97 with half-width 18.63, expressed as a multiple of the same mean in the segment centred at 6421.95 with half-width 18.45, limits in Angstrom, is 0.99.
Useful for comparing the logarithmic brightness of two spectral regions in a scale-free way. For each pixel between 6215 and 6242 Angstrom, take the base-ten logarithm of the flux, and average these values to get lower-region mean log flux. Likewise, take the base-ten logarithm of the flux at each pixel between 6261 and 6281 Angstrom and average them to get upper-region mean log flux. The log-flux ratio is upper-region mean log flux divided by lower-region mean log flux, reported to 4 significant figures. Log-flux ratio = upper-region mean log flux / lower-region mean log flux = 1.007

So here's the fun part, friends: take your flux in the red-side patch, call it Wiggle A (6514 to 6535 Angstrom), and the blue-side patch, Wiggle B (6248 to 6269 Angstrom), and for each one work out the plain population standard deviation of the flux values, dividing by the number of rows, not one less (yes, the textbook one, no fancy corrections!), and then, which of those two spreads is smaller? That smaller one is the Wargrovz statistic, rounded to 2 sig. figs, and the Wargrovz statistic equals 0.58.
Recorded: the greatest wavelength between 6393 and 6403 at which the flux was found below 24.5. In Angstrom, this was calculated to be 6402.73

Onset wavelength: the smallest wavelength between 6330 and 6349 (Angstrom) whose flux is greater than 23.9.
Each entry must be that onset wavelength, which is 6332.36 Angstrom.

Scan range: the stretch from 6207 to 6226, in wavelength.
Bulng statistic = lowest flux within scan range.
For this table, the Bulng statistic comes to 23.58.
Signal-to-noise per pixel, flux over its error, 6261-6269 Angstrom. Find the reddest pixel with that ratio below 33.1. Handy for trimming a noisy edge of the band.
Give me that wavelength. 6268.53 Angstrom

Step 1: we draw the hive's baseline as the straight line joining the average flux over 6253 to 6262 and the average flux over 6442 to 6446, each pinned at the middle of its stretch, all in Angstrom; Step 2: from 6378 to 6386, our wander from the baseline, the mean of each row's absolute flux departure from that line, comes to 0.93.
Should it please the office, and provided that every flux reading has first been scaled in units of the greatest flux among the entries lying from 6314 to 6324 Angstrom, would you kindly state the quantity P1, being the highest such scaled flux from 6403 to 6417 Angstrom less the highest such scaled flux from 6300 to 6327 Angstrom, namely -0.024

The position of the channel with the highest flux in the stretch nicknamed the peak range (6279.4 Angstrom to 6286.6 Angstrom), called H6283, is 6284.42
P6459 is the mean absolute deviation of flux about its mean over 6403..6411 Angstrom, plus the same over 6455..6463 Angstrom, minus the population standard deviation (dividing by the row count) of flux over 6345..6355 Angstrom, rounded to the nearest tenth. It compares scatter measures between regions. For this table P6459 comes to 0.3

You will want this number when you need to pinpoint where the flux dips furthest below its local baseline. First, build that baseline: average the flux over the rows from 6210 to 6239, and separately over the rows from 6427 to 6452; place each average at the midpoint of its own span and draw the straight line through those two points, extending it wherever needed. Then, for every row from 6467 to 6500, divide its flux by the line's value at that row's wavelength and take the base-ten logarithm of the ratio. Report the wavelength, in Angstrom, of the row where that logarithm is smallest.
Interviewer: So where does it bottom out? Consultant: 6496.29 Angstrom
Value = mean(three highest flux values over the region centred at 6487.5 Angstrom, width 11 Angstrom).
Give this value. 23.8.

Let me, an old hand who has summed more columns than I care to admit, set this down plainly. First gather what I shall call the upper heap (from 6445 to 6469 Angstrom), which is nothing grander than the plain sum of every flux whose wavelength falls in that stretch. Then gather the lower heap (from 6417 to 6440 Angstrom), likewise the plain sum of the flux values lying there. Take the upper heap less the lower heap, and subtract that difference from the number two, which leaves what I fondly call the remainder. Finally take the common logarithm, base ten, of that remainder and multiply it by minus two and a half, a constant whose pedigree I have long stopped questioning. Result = -2.32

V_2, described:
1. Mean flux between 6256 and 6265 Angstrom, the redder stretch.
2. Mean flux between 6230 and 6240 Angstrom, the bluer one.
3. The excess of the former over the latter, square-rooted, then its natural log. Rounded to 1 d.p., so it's -0.1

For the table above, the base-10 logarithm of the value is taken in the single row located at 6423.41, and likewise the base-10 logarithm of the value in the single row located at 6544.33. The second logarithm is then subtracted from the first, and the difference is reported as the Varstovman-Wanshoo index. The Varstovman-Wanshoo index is 0.025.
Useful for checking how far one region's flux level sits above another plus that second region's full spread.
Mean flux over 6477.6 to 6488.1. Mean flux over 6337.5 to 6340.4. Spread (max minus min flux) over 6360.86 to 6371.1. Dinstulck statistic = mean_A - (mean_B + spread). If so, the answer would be -3.0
